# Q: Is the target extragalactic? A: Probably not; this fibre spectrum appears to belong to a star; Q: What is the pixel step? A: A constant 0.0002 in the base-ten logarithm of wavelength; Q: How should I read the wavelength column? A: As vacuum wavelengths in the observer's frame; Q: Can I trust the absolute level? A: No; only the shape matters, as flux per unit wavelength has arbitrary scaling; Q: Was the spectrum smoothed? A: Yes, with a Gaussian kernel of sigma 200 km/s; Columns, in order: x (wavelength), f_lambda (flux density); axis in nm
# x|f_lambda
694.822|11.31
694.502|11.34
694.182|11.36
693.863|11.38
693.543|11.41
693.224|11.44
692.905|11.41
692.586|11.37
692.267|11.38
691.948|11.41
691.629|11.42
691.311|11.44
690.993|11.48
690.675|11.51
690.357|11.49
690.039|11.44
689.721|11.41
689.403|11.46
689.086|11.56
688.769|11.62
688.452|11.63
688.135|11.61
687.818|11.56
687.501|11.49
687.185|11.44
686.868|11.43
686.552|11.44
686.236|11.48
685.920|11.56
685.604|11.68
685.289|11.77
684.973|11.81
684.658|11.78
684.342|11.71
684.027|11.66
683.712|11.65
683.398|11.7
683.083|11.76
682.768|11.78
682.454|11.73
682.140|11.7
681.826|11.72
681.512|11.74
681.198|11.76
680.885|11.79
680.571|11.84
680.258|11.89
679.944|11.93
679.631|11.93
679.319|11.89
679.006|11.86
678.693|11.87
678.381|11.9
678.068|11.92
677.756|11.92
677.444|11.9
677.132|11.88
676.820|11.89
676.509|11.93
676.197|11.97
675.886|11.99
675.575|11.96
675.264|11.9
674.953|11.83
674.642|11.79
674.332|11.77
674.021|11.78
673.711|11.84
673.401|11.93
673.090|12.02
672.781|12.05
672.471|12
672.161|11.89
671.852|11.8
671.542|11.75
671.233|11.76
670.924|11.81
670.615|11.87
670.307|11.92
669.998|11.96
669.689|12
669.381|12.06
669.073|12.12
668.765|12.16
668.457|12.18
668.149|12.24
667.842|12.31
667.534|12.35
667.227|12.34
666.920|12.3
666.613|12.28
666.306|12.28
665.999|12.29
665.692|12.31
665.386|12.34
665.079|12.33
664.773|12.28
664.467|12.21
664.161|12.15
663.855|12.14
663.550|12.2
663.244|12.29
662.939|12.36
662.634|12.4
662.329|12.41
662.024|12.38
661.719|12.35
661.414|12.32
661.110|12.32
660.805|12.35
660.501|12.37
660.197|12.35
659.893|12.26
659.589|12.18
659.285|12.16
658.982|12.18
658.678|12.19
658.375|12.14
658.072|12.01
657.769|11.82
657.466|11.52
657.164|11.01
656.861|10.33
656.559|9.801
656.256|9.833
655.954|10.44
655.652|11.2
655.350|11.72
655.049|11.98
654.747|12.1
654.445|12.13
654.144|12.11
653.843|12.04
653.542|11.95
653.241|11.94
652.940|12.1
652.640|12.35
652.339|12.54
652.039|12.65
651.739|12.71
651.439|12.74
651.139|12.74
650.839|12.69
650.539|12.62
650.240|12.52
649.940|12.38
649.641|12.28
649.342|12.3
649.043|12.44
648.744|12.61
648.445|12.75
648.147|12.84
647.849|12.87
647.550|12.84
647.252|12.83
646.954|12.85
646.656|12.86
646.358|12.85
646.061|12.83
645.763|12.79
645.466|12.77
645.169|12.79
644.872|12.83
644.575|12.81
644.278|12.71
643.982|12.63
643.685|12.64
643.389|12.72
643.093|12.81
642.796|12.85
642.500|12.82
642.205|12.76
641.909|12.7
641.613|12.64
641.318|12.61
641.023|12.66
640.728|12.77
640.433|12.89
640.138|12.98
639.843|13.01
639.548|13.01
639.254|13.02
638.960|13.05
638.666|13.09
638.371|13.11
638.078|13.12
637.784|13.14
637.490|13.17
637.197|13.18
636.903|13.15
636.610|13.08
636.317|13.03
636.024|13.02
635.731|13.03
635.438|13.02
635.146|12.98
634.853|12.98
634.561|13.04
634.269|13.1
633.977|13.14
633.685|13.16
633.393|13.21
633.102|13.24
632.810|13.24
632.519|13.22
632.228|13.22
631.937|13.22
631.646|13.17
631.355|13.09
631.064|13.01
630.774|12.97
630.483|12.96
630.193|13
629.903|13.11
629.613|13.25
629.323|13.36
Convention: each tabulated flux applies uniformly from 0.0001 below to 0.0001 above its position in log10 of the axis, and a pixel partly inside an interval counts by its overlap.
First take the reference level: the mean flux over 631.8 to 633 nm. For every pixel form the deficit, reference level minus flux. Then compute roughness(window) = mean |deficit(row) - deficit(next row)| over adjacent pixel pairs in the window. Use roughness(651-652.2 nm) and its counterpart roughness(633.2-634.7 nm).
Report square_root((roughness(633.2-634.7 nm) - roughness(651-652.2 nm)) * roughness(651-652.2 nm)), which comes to 0.019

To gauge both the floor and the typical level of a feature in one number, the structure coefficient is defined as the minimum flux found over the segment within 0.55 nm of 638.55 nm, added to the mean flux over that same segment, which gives 26.1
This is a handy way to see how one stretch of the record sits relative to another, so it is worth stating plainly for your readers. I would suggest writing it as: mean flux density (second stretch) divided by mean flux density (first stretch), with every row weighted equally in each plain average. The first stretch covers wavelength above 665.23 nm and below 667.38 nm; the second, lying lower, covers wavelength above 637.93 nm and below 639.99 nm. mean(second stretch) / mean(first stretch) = 1.06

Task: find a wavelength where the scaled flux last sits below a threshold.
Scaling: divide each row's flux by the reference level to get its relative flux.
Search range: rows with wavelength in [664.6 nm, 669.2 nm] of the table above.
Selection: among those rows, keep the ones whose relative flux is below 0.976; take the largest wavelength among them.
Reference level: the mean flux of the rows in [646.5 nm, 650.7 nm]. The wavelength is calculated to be 669.073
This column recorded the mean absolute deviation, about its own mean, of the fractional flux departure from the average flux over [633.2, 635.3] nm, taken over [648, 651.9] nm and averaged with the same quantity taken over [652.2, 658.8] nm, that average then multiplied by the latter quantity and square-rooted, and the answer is 0.039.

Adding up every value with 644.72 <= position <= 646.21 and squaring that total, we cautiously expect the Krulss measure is 4097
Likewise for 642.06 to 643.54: 4091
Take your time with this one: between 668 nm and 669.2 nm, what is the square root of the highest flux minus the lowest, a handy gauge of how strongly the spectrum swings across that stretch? 0.346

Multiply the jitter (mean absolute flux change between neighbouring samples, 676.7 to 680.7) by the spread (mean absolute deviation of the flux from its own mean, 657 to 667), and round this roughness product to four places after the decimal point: 0.0036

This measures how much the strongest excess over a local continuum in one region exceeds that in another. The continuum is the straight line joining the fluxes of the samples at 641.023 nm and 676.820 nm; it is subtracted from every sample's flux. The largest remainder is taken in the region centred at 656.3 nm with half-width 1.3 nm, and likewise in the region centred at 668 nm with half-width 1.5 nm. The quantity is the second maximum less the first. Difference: 0.64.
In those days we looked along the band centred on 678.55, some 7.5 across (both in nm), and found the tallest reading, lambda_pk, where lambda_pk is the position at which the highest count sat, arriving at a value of 675.886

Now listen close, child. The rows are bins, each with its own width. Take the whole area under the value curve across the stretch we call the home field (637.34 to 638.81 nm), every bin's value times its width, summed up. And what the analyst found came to 19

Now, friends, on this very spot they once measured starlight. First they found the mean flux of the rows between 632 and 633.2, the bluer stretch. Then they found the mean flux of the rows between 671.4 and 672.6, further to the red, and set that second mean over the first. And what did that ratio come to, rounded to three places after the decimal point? 0.896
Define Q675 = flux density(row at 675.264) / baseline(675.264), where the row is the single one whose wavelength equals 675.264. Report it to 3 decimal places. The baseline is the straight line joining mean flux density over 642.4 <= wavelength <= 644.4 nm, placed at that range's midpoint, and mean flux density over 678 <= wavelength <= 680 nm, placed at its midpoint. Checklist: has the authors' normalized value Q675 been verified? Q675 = 0.993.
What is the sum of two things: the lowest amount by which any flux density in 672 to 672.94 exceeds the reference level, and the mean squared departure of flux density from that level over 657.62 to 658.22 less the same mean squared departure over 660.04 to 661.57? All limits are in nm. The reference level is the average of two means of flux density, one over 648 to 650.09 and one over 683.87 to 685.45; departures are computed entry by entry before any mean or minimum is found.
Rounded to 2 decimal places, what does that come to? -0.23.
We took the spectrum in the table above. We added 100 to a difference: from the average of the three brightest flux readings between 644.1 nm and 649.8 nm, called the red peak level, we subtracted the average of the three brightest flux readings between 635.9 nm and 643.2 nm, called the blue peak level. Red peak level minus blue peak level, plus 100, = 99.7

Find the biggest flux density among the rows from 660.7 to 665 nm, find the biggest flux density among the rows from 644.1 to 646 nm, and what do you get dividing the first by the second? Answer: 0.967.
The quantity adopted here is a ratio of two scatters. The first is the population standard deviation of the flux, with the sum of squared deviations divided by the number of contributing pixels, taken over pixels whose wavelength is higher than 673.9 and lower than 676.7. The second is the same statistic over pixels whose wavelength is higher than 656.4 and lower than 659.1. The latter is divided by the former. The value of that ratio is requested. 10.0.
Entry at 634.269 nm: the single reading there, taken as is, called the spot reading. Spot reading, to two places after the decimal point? 13.10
